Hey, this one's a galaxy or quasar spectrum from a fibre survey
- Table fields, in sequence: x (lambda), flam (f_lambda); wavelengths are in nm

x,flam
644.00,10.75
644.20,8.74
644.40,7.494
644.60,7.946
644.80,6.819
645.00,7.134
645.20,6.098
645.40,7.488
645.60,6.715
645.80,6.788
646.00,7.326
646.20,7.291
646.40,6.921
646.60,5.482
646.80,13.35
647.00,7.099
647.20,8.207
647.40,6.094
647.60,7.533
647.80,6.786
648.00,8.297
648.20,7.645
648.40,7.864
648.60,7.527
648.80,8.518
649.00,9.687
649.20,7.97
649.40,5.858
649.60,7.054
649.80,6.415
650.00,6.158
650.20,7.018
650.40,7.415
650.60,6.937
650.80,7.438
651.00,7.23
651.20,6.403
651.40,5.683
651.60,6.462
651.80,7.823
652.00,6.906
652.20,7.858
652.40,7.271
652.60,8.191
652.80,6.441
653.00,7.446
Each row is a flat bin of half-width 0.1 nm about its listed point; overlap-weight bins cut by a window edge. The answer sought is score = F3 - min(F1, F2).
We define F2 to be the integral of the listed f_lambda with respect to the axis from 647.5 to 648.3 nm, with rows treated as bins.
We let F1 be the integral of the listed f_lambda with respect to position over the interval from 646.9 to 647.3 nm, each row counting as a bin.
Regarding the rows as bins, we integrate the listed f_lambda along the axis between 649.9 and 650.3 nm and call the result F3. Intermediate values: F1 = 3.1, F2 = 6.1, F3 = 2.6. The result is -0.4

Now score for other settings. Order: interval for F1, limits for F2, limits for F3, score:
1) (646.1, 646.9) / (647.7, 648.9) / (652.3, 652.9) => -2.2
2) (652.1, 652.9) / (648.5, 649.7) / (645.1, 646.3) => 2.4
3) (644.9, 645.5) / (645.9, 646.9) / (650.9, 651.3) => -1.4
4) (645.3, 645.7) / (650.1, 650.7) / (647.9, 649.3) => 8.7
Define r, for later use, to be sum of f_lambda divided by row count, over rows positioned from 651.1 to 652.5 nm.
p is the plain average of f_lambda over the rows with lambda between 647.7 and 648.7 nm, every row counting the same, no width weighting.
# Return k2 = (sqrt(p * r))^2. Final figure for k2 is 52.7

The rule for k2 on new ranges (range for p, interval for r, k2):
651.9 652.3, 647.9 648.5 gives 58.6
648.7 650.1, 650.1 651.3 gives 52.2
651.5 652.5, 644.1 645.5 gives 53.7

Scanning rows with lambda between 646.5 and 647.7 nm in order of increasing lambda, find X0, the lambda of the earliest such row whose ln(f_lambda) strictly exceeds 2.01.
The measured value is 646.80 nm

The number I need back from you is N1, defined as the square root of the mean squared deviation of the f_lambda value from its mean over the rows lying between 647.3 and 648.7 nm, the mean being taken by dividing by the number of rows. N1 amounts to 0.7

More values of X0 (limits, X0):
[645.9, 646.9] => 646.80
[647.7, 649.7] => 648.00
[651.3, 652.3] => 651.80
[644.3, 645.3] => 644.40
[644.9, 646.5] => 645.40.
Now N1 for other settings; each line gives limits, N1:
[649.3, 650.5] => 0.5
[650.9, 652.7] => 0.8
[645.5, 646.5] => 0.3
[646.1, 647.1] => 2.7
